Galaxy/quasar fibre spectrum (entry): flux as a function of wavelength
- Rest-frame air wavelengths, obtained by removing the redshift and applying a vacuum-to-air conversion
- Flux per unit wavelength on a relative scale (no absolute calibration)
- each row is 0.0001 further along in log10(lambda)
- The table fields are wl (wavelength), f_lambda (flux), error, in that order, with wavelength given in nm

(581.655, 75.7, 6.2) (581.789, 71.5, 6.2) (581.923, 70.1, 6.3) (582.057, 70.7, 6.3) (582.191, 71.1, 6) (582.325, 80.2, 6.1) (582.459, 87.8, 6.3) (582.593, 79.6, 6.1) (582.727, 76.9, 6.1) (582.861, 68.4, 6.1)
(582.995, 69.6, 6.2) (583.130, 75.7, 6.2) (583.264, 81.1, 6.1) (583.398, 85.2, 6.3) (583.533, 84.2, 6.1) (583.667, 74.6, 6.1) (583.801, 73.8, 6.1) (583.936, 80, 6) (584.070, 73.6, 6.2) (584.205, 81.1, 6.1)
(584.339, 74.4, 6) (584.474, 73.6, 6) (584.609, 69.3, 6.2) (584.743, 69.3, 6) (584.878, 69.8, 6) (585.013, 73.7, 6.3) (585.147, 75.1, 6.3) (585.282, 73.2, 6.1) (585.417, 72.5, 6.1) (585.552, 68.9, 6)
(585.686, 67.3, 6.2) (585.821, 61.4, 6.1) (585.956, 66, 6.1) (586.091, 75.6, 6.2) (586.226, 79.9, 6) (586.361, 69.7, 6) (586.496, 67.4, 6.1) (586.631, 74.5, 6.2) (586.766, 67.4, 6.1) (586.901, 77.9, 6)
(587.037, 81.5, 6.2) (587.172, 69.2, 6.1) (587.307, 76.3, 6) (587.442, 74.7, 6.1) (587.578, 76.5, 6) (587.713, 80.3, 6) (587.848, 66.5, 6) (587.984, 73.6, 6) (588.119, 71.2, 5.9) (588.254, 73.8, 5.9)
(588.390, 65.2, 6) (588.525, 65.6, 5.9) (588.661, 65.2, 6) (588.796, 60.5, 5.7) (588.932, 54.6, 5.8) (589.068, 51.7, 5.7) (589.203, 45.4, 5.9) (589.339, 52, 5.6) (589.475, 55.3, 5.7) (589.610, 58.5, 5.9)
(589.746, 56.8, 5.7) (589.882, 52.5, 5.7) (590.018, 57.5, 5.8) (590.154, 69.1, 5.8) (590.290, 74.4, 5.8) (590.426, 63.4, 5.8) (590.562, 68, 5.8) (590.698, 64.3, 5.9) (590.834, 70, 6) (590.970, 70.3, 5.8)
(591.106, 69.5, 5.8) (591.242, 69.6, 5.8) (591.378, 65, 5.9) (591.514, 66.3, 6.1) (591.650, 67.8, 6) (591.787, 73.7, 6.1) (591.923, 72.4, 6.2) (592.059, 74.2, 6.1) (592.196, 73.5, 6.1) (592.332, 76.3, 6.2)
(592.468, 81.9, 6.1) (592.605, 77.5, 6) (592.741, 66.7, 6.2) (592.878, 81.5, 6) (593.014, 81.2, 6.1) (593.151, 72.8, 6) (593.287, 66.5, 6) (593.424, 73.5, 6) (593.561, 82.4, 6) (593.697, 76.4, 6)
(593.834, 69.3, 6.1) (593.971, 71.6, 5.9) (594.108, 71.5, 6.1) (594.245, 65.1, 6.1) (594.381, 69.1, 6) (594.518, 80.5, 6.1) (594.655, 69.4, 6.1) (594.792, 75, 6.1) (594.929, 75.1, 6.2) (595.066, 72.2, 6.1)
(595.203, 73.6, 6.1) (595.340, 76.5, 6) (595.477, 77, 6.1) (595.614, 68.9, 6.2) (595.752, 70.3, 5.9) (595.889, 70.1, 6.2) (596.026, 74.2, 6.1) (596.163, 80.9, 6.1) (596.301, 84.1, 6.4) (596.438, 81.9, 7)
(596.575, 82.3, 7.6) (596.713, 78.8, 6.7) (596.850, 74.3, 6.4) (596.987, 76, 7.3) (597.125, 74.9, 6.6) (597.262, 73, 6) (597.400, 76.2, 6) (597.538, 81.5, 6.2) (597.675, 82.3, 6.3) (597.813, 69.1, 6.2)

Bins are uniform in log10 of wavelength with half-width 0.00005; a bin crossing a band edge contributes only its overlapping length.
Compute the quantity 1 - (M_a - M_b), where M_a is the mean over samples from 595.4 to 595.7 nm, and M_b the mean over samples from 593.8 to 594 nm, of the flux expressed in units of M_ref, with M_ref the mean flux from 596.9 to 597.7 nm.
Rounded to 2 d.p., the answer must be 0.97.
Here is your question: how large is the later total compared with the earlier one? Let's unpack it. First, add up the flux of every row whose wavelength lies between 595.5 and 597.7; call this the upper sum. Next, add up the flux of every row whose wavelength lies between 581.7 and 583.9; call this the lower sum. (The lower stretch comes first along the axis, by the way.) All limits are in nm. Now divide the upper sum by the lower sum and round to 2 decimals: 1.01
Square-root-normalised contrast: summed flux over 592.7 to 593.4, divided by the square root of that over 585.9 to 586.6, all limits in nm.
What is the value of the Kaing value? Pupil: 19.47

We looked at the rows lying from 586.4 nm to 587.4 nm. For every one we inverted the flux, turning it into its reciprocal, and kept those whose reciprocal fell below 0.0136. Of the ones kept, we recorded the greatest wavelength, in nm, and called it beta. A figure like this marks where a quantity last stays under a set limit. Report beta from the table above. 587.307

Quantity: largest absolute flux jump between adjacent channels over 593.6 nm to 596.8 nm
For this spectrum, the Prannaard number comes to 11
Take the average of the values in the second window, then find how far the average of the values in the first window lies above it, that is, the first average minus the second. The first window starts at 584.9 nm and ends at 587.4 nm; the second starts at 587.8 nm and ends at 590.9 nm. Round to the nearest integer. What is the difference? 10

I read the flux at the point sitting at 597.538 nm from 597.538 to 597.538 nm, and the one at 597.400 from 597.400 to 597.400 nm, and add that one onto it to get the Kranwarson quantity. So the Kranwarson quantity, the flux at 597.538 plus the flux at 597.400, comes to 158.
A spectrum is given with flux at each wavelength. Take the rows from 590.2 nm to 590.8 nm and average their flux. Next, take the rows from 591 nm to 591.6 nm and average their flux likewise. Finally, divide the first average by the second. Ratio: 1.00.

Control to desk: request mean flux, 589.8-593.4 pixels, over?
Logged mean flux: 70.2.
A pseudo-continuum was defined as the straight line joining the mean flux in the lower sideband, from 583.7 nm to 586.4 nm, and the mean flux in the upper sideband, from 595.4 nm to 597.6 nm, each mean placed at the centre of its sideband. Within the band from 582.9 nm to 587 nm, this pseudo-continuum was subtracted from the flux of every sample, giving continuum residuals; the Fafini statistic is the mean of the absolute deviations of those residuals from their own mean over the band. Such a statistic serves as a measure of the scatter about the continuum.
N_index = 4.4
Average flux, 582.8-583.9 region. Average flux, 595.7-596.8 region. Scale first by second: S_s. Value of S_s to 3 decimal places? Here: 0.984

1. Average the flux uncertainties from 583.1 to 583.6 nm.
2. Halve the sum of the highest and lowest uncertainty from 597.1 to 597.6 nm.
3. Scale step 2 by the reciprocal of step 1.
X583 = 1.02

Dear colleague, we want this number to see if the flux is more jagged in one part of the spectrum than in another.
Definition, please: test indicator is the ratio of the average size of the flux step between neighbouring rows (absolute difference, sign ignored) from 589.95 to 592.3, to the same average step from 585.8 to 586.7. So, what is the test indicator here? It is 0.6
